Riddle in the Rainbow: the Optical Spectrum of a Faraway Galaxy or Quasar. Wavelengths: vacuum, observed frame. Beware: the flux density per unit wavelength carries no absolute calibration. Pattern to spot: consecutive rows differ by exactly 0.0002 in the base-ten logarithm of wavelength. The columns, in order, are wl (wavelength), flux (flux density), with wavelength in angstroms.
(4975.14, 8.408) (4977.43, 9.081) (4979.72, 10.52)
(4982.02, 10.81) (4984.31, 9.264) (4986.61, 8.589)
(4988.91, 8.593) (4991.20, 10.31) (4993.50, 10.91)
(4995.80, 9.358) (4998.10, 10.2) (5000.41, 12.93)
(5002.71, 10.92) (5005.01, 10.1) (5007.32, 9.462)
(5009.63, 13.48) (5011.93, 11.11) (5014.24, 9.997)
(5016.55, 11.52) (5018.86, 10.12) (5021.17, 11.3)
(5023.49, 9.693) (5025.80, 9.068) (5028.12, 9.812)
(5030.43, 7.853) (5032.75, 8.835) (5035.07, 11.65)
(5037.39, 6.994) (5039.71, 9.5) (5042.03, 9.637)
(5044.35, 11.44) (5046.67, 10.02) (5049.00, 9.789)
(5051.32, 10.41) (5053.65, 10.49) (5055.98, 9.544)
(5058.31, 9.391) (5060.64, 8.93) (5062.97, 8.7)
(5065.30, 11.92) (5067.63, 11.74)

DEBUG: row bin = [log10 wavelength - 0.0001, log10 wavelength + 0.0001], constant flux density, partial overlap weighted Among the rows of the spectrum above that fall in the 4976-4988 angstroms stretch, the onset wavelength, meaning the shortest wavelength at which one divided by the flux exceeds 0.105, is 4977.43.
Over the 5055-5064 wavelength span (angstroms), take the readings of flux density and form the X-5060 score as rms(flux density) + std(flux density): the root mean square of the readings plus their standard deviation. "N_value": 9.5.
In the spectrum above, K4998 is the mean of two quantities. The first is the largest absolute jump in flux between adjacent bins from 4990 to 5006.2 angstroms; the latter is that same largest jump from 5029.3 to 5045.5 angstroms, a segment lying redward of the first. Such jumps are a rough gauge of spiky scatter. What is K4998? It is 3.69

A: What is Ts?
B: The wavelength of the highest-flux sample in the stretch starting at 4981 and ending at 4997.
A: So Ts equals 4993.50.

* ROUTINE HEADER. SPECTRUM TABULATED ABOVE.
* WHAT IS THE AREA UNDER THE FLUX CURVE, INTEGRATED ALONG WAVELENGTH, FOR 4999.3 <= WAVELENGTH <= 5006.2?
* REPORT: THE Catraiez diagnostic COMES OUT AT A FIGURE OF 78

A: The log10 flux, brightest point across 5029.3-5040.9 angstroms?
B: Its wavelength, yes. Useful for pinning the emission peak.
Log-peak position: 5035.07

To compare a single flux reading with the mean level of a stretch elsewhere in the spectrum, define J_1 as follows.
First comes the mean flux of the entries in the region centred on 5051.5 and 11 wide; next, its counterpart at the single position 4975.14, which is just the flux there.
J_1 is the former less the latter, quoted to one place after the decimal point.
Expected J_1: 1.6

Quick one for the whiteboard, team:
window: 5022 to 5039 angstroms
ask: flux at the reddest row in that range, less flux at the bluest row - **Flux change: -2.70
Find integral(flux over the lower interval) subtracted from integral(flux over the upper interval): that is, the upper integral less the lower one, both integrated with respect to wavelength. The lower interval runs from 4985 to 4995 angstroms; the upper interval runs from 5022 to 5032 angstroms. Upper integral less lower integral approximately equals -4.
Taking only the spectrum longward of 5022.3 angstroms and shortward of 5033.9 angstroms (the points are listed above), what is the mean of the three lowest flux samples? 8.6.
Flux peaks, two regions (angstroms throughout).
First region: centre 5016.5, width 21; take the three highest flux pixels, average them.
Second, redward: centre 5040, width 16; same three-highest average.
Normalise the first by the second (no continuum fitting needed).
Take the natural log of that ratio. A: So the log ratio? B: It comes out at 0.092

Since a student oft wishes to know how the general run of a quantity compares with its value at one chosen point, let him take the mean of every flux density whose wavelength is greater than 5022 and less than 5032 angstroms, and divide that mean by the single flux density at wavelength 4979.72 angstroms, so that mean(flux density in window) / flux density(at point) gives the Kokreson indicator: 0.87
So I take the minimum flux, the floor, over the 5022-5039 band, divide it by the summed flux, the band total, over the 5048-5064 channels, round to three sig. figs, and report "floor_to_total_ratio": 0.104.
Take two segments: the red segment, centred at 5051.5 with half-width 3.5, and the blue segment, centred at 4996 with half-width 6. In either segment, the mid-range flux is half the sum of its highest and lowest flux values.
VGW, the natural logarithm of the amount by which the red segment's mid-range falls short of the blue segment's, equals 0.0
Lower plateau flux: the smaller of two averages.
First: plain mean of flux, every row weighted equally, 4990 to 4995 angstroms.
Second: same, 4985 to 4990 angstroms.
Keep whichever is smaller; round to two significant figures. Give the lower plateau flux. 8.6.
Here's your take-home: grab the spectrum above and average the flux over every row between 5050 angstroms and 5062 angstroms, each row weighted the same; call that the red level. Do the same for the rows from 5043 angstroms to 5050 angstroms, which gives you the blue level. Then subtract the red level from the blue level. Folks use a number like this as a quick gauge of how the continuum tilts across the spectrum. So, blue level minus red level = 0.7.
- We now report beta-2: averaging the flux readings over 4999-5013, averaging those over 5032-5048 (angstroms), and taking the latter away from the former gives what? 1.6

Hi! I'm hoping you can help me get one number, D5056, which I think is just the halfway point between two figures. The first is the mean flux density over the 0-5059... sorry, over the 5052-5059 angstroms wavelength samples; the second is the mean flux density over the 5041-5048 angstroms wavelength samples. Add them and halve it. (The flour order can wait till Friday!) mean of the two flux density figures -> 10.1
